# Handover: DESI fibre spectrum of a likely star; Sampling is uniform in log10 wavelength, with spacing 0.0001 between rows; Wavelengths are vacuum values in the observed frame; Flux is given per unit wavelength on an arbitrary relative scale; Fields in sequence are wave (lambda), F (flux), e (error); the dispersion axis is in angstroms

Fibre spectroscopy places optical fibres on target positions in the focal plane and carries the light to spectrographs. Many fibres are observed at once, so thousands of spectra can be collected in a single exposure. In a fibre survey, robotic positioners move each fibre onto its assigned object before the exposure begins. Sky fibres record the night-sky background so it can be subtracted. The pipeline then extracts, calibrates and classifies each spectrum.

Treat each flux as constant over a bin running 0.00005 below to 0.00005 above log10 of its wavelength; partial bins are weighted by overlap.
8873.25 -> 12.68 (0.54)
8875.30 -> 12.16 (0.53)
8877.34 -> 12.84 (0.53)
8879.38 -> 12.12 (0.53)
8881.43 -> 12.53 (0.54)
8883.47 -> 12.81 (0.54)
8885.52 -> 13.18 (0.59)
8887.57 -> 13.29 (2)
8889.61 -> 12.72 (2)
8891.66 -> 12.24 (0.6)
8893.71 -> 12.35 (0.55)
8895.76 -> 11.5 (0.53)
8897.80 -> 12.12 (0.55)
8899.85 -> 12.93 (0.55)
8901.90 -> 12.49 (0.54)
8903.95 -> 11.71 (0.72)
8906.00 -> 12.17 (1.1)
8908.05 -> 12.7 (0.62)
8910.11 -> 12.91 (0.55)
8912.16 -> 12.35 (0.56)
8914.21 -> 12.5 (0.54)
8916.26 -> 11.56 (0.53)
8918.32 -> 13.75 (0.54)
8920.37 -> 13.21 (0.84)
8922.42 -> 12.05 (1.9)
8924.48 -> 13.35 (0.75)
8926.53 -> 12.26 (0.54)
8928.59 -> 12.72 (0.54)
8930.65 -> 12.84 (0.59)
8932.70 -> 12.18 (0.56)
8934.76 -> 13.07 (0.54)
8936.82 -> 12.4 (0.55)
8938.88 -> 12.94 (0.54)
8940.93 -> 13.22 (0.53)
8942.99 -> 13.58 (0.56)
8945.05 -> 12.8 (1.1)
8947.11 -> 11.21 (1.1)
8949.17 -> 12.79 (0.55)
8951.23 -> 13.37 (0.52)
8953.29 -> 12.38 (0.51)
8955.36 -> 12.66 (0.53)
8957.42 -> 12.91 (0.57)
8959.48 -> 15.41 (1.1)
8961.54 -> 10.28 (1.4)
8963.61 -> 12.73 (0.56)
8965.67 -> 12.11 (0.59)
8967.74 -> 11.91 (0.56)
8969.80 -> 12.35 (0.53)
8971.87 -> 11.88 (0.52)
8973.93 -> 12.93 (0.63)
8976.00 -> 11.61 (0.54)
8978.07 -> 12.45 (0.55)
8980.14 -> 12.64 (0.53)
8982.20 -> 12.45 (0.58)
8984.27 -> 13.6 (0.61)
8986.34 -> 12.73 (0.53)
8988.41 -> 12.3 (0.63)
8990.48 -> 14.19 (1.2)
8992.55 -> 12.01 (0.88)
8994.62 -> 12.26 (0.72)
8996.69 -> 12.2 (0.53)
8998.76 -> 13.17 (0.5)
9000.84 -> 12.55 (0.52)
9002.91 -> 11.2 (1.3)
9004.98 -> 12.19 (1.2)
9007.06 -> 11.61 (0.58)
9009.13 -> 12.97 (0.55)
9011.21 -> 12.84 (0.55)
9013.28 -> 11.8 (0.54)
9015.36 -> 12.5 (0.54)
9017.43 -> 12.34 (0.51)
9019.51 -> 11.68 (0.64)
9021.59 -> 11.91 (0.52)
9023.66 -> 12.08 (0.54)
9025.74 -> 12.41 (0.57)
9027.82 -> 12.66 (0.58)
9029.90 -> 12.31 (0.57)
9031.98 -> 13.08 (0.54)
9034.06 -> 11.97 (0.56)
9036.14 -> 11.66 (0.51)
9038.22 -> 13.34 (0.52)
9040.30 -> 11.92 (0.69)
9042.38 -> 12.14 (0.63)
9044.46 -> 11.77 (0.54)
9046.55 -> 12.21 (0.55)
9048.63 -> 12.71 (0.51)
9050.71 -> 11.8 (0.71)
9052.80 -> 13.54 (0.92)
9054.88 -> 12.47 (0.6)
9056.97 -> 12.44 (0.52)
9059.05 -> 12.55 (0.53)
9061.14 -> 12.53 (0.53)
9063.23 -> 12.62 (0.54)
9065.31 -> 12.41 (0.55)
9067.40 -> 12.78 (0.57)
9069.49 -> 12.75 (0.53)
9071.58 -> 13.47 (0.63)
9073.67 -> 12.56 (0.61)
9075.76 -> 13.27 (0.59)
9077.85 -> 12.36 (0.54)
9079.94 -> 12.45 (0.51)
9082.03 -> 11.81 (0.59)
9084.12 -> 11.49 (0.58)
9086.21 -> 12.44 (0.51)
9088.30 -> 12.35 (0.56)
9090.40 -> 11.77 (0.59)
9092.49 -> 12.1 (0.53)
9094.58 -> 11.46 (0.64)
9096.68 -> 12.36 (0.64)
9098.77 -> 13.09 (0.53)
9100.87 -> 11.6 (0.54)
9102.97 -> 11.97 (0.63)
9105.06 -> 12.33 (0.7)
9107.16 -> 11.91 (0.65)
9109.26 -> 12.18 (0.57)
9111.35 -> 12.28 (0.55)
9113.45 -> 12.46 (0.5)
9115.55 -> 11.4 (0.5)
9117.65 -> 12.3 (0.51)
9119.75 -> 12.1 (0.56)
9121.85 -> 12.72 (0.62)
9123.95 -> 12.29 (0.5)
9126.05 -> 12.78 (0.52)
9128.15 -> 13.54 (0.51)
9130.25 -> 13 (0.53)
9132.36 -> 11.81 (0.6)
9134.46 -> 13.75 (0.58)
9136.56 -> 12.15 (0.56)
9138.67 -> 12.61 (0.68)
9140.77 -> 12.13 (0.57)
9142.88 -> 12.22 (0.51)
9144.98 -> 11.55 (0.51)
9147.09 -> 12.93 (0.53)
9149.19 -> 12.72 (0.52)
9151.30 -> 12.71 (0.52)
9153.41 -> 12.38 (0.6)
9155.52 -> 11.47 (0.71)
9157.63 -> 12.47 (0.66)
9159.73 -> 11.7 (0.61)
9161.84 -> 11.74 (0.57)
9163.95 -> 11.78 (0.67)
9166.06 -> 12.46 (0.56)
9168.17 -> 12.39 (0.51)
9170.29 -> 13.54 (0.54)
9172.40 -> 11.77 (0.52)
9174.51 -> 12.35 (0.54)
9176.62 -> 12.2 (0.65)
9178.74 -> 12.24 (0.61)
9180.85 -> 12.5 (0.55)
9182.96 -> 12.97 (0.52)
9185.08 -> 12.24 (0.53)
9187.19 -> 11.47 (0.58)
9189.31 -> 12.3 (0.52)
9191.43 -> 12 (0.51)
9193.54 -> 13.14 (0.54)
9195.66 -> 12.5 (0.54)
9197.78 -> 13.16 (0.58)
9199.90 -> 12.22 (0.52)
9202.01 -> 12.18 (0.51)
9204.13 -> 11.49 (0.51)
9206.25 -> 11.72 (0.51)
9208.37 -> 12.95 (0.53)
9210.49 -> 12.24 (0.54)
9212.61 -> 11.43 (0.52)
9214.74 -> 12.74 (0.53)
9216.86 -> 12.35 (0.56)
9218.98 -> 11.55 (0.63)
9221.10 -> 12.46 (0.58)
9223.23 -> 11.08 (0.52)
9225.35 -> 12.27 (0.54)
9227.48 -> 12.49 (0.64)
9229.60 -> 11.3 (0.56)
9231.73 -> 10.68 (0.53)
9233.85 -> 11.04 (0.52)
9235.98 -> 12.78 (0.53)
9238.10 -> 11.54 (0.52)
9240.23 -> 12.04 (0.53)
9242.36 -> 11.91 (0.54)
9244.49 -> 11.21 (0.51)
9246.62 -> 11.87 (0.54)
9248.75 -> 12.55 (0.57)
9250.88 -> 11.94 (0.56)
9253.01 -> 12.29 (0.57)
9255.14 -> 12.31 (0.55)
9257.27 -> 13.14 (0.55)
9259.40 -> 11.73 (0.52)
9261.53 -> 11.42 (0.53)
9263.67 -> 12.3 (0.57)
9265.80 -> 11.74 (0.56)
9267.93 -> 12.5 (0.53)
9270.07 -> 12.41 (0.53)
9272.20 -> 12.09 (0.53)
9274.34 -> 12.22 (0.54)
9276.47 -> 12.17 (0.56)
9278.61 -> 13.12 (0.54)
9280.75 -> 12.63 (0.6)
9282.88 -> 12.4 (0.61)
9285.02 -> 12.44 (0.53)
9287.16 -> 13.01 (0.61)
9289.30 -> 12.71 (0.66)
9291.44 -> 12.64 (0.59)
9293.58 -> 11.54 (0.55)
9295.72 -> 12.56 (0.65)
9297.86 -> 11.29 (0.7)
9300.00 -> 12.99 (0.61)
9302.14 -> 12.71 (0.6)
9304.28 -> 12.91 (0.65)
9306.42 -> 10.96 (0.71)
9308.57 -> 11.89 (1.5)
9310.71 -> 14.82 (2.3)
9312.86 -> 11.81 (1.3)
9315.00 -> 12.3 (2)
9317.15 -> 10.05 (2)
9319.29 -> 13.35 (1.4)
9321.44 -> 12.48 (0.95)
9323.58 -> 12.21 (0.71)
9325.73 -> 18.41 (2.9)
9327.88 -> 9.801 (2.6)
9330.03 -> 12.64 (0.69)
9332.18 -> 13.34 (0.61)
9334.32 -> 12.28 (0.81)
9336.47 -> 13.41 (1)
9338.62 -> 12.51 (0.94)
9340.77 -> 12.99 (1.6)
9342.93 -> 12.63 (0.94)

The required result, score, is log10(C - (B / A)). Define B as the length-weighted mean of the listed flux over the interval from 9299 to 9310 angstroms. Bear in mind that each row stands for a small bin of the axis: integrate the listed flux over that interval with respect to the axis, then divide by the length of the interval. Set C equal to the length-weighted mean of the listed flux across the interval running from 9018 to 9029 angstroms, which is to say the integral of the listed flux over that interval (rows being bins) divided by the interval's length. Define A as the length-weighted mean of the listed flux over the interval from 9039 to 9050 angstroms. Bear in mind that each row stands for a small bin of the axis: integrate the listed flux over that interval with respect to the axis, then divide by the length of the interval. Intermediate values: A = 12.2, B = 12.4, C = 12.2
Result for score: 1.047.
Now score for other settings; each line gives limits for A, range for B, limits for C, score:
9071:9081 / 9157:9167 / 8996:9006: 1.054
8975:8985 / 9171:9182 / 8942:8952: 1.070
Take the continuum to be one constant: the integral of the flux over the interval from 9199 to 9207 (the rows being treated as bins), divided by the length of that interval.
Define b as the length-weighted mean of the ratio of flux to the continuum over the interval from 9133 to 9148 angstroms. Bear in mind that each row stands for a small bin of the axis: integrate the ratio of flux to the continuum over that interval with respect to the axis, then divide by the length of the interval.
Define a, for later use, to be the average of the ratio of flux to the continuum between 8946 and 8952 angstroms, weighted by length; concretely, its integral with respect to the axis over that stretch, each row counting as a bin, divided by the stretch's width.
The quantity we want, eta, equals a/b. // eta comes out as 1.00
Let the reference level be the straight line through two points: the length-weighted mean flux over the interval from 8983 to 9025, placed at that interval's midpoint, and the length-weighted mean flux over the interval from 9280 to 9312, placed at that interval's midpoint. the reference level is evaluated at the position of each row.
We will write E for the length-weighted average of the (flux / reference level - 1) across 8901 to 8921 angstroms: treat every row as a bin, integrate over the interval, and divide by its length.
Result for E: 0.012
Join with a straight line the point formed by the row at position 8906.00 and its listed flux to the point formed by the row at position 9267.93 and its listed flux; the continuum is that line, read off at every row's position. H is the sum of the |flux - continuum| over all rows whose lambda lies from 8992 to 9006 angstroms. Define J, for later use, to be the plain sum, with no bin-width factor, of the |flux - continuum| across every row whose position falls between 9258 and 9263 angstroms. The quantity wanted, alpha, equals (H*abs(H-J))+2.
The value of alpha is 4.1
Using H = 2.6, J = 1.8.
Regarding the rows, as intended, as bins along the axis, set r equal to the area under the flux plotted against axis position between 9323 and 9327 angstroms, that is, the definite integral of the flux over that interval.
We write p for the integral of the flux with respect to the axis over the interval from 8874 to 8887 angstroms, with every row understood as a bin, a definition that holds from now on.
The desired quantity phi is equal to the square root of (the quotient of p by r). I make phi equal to 1.63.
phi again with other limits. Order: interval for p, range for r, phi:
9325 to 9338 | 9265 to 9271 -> 1.53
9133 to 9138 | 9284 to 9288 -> 1.12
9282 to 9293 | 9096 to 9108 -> 0.97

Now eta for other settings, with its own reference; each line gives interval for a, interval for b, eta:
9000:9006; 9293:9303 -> 0.98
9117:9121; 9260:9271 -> 1.01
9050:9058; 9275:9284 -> 1.00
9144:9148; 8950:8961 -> 0.93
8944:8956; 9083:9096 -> 1.05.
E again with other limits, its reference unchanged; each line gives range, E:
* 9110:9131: 0.003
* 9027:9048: -0.009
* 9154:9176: -0.023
